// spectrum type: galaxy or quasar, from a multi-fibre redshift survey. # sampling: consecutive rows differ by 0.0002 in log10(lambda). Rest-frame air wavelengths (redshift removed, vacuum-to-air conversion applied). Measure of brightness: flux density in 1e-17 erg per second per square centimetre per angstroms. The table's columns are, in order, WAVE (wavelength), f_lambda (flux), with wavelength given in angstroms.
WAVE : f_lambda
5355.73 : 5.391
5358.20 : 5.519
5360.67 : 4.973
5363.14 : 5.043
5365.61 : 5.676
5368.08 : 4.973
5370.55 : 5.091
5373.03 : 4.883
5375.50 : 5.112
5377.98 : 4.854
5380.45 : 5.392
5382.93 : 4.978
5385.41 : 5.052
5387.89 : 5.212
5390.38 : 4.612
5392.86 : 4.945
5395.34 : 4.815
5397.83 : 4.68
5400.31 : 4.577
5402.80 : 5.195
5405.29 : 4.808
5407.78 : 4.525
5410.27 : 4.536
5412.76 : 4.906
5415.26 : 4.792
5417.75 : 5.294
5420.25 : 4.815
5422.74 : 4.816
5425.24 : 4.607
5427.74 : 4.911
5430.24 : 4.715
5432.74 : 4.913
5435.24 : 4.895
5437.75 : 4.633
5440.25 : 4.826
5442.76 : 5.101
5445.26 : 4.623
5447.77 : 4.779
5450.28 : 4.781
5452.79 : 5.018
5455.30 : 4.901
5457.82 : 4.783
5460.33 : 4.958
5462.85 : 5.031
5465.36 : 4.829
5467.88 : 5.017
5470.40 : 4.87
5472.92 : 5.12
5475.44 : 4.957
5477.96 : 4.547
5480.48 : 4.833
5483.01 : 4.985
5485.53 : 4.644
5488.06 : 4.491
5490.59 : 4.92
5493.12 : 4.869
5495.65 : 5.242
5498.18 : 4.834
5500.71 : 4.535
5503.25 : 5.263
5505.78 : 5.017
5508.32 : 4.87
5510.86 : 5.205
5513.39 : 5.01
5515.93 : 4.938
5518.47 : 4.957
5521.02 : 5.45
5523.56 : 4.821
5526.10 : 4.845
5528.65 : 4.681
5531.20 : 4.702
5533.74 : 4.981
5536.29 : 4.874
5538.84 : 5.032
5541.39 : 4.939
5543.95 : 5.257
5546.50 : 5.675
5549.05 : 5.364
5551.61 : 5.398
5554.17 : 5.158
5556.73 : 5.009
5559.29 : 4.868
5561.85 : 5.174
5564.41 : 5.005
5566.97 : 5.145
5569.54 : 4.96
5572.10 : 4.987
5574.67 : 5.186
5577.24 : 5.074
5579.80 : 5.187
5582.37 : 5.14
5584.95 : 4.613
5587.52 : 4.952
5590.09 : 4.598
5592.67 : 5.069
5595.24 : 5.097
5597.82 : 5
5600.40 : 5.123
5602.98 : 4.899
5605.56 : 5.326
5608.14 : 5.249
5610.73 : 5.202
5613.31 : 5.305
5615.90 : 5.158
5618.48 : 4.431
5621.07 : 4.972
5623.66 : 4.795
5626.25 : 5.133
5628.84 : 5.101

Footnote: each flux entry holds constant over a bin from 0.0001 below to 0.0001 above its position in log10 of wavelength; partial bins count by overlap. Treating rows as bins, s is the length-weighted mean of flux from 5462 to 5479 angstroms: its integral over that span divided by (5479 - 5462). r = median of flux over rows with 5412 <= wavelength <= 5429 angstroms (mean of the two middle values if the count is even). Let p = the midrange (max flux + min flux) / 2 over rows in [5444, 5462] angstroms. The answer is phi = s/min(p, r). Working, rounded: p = 4.82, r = 4.82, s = 4.91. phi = 1.02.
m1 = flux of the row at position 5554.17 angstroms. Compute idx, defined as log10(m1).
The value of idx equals 0.712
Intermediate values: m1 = 5.158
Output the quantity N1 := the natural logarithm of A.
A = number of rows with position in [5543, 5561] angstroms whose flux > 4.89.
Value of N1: 1.8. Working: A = 6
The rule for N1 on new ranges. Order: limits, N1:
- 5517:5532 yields 0.7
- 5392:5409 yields 0.7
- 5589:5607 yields 1.8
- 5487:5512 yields 1.6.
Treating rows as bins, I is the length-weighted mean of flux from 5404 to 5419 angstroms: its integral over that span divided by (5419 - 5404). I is 4.81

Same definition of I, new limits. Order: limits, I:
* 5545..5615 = 5.10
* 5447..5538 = 4.91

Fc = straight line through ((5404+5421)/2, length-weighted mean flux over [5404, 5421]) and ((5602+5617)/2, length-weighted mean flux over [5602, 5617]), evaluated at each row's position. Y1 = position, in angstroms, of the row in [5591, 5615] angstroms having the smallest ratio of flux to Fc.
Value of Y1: 5602.98 angstroms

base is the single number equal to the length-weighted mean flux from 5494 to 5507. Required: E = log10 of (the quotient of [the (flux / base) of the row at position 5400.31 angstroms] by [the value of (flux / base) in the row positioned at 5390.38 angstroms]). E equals 0.00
